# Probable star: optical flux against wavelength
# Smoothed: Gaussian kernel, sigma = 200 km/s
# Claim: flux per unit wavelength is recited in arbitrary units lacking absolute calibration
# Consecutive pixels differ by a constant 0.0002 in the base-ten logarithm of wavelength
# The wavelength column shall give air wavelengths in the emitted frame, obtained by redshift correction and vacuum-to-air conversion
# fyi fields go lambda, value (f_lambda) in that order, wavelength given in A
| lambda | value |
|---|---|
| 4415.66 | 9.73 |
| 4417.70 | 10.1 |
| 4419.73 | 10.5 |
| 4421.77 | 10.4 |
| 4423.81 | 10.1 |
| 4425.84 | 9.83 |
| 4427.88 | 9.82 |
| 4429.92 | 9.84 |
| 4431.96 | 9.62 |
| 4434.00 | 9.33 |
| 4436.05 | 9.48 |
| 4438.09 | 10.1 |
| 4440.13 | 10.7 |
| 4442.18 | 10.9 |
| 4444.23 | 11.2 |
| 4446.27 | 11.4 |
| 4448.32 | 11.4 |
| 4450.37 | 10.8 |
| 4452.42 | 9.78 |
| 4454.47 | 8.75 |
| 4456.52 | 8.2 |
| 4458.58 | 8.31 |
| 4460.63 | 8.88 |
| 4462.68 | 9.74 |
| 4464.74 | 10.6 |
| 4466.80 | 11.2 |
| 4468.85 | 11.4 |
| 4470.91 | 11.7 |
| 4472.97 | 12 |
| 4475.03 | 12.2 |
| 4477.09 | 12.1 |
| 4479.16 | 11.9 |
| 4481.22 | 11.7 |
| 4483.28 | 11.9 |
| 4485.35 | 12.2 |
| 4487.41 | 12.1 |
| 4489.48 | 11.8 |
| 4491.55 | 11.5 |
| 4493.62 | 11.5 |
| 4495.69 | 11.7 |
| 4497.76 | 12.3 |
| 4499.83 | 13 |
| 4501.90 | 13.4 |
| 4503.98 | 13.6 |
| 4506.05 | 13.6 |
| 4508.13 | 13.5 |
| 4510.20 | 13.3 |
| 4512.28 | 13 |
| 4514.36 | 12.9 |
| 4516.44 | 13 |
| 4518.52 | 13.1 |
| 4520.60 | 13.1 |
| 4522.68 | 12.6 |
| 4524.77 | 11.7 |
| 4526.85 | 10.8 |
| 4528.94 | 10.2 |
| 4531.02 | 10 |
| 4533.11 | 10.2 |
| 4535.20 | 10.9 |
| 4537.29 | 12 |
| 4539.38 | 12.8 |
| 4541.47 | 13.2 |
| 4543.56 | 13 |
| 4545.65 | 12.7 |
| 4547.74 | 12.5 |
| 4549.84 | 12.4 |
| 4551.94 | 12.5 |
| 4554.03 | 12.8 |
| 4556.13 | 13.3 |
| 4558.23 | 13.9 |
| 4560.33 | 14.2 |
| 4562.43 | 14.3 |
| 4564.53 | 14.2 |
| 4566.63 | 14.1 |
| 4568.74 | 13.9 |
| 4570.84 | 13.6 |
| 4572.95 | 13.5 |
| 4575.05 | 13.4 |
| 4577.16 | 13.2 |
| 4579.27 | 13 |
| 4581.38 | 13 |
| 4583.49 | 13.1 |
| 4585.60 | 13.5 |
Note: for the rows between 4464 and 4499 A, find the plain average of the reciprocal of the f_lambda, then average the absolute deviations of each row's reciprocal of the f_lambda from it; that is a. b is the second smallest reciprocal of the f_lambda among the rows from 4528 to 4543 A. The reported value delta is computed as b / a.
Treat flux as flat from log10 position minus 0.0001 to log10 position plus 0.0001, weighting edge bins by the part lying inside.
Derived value 33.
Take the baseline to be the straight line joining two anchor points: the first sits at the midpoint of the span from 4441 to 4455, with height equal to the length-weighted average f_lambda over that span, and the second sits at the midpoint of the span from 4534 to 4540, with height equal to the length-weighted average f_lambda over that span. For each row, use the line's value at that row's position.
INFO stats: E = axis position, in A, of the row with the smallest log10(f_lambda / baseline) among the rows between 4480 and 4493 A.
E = 4491.55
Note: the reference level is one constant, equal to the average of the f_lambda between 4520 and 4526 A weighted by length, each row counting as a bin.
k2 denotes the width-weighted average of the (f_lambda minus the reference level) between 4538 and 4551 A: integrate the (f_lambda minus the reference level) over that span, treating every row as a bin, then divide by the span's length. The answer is 0.4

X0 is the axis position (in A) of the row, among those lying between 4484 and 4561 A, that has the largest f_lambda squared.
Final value 4560.33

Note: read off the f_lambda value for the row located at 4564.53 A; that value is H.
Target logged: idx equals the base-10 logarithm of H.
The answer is 1.15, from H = 14.2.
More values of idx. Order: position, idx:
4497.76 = 1.09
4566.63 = 1.15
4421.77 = 1.02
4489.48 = 1.07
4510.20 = 1.12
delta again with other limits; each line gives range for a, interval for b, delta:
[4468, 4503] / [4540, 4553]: 31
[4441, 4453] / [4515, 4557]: 21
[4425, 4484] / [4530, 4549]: 8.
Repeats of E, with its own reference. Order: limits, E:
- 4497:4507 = 4497.76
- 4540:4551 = 4549.84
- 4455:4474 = 4456.52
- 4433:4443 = 4434.00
